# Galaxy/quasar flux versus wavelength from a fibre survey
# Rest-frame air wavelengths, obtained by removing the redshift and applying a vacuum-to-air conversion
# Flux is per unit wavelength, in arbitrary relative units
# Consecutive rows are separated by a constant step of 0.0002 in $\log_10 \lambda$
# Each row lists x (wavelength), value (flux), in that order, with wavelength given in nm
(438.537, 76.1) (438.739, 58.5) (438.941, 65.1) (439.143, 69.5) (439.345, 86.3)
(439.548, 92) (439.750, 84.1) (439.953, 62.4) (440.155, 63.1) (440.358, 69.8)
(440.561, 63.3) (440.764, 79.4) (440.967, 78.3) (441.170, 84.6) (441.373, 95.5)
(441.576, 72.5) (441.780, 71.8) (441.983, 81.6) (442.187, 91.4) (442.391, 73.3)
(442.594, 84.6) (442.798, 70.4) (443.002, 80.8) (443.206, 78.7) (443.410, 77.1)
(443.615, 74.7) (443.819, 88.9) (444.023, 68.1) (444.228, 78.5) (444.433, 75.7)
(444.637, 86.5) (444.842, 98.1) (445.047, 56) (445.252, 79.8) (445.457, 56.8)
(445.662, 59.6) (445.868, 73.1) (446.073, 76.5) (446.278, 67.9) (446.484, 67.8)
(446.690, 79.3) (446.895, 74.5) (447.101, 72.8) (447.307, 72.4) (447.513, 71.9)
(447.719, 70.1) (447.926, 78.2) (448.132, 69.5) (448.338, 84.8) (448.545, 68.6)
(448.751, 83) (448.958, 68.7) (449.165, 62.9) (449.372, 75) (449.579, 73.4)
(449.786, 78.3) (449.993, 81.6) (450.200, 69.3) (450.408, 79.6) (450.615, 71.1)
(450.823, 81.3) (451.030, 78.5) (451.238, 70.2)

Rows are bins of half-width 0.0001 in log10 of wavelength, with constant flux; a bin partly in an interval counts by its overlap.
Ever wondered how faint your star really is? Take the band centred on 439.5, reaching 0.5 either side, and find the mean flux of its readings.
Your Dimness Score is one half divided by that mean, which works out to 0.0063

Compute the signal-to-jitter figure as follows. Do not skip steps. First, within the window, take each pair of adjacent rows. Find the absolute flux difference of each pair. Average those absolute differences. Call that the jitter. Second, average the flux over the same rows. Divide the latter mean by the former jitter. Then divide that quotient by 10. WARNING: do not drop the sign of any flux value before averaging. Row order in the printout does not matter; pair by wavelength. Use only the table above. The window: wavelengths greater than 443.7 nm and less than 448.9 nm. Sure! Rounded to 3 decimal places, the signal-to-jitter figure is 0.694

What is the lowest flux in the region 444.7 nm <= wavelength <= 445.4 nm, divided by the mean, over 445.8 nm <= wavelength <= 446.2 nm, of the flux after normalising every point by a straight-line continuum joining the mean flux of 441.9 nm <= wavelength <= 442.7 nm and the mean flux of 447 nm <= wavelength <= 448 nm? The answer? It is 56.8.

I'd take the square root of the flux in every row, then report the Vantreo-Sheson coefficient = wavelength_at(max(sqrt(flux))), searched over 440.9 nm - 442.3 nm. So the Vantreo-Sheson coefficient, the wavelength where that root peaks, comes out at 441.373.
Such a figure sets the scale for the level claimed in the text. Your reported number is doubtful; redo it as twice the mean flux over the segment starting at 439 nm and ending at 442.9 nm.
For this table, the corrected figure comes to 155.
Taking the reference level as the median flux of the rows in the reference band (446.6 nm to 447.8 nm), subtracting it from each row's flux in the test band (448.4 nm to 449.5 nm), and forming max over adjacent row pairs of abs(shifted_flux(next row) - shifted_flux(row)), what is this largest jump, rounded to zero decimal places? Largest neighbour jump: 14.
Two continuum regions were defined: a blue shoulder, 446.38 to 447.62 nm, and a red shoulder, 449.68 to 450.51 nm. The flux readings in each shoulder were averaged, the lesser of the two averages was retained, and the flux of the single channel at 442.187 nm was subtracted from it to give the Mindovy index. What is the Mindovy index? -18.3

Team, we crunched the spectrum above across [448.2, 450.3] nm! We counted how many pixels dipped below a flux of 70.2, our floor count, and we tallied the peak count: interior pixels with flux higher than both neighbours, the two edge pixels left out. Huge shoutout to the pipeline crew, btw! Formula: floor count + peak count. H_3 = 7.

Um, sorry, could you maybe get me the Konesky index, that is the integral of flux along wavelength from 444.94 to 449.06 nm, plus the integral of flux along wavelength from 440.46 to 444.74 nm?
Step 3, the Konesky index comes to 632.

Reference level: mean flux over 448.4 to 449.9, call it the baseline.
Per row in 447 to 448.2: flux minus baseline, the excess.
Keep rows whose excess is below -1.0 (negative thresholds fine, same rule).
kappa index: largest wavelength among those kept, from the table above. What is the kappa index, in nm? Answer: 448.132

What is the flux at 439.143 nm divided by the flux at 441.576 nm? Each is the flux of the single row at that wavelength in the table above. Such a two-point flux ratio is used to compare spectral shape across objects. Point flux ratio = 0.96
